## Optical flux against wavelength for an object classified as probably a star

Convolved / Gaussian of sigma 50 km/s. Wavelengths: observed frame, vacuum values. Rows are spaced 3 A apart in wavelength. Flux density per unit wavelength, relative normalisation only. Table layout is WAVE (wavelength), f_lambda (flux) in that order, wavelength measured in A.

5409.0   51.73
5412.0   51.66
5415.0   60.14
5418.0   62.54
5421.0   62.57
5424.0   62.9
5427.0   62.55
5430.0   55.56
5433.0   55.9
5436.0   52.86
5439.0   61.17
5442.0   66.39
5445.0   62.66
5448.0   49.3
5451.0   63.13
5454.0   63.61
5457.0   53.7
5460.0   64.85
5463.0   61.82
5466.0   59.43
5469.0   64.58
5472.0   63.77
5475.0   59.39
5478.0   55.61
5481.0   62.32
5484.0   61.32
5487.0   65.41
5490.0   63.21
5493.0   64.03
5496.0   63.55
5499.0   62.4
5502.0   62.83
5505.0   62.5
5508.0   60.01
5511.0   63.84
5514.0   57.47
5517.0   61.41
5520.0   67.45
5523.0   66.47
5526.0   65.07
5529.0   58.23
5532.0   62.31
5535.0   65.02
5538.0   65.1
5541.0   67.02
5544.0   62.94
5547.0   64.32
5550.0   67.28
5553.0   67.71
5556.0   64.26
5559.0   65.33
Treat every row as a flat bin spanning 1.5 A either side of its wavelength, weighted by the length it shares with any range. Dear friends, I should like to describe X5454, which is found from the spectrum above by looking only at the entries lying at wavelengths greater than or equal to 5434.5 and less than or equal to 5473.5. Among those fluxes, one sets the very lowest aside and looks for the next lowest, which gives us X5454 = 52.86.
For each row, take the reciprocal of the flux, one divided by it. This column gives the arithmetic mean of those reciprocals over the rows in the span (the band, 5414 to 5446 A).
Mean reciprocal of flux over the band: 0.0166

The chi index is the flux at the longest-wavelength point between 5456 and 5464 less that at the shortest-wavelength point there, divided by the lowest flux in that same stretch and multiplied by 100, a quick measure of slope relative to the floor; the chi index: 15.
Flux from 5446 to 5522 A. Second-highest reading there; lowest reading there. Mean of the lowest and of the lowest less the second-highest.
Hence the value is 17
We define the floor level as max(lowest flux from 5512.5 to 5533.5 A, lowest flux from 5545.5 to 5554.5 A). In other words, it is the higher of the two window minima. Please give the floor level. 64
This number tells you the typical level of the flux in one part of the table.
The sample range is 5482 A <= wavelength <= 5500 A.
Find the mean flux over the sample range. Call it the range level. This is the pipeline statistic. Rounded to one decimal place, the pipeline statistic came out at 63.3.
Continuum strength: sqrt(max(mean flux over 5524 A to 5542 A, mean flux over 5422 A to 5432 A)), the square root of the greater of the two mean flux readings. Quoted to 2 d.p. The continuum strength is 7.99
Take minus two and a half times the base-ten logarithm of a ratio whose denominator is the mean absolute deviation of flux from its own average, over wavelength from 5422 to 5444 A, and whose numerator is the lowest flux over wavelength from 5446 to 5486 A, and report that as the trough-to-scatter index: -2.7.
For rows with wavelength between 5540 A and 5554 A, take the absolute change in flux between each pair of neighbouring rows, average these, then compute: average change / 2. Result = 1.1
